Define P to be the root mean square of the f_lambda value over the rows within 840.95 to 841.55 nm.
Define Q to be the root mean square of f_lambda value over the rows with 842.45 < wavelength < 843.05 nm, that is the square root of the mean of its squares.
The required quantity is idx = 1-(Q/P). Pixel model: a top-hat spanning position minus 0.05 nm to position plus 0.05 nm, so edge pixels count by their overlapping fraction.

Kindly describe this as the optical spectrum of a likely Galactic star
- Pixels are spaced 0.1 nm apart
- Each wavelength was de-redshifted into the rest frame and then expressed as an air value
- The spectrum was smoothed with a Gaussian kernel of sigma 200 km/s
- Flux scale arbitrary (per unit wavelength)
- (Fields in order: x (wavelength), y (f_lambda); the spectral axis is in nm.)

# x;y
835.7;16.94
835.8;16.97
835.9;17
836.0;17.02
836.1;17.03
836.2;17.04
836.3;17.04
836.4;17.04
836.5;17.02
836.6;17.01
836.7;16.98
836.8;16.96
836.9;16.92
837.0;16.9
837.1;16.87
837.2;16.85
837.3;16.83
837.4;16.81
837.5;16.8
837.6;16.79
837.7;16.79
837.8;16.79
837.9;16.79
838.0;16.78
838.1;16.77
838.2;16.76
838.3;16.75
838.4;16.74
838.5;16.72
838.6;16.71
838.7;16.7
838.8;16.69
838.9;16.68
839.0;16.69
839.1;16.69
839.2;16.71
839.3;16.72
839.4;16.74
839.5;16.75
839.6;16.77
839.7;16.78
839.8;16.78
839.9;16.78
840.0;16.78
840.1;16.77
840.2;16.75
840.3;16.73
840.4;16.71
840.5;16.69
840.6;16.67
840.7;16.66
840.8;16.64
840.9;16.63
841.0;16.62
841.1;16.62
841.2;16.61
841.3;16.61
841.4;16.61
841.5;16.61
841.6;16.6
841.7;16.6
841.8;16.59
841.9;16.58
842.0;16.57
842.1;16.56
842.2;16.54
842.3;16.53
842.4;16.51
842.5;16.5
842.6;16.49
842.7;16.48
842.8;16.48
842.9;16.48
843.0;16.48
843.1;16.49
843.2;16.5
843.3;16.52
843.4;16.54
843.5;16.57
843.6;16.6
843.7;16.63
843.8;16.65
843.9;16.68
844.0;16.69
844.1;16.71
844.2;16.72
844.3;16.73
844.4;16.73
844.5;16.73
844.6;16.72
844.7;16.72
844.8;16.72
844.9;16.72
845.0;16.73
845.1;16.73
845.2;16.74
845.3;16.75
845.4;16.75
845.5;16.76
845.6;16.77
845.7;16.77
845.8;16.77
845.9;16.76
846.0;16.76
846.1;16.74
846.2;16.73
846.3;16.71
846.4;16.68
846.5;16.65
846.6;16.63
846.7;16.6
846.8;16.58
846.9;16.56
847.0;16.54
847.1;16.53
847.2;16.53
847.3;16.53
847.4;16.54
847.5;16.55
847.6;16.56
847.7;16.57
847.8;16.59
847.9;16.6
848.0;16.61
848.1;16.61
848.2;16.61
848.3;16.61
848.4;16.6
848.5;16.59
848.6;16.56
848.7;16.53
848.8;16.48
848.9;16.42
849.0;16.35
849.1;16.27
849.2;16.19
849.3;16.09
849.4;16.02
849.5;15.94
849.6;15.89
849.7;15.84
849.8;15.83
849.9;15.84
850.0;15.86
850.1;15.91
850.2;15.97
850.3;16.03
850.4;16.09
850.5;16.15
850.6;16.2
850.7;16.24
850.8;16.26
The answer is 0.008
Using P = 16.6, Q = 16.49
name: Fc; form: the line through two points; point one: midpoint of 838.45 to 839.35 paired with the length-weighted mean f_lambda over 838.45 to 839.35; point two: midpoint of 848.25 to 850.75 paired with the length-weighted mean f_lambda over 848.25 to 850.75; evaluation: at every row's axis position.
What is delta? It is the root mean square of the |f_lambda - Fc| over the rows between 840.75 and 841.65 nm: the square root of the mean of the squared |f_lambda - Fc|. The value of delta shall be 0.03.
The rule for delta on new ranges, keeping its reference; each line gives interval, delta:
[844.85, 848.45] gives 0.34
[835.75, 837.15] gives 0.17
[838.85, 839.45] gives 0.03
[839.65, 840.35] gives 0.12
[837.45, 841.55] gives 0.06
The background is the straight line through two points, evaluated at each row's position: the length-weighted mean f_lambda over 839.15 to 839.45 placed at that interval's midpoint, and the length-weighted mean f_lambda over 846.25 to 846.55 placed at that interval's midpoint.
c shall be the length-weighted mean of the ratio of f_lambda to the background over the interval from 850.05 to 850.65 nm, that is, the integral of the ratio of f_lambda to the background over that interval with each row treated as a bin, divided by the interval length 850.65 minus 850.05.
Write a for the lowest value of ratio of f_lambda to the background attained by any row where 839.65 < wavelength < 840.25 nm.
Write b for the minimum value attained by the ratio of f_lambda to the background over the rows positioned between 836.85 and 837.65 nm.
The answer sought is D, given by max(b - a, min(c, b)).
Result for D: 0.96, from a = 1.00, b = 1.00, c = 0.96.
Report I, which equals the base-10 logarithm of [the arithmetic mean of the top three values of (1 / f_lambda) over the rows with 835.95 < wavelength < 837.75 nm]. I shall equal -1.23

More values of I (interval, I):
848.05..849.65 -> -1.20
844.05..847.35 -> -1.22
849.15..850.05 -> -1.20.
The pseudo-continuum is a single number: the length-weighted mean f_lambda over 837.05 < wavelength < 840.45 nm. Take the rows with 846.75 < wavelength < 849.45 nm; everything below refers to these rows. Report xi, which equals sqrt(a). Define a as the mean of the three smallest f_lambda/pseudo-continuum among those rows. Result 0.980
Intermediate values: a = 0.961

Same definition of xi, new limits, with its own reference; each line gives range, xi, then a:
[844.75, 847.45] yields 0.993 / 0.986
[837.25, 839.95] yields 0.998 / 0.996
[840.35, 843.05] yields 0.992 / 0.983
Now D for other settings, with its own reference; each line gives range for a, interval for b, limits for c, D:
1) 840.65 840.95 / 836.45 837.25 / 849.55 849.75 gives 0.95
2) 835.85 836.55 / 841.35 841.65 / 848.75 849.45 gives 0.98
